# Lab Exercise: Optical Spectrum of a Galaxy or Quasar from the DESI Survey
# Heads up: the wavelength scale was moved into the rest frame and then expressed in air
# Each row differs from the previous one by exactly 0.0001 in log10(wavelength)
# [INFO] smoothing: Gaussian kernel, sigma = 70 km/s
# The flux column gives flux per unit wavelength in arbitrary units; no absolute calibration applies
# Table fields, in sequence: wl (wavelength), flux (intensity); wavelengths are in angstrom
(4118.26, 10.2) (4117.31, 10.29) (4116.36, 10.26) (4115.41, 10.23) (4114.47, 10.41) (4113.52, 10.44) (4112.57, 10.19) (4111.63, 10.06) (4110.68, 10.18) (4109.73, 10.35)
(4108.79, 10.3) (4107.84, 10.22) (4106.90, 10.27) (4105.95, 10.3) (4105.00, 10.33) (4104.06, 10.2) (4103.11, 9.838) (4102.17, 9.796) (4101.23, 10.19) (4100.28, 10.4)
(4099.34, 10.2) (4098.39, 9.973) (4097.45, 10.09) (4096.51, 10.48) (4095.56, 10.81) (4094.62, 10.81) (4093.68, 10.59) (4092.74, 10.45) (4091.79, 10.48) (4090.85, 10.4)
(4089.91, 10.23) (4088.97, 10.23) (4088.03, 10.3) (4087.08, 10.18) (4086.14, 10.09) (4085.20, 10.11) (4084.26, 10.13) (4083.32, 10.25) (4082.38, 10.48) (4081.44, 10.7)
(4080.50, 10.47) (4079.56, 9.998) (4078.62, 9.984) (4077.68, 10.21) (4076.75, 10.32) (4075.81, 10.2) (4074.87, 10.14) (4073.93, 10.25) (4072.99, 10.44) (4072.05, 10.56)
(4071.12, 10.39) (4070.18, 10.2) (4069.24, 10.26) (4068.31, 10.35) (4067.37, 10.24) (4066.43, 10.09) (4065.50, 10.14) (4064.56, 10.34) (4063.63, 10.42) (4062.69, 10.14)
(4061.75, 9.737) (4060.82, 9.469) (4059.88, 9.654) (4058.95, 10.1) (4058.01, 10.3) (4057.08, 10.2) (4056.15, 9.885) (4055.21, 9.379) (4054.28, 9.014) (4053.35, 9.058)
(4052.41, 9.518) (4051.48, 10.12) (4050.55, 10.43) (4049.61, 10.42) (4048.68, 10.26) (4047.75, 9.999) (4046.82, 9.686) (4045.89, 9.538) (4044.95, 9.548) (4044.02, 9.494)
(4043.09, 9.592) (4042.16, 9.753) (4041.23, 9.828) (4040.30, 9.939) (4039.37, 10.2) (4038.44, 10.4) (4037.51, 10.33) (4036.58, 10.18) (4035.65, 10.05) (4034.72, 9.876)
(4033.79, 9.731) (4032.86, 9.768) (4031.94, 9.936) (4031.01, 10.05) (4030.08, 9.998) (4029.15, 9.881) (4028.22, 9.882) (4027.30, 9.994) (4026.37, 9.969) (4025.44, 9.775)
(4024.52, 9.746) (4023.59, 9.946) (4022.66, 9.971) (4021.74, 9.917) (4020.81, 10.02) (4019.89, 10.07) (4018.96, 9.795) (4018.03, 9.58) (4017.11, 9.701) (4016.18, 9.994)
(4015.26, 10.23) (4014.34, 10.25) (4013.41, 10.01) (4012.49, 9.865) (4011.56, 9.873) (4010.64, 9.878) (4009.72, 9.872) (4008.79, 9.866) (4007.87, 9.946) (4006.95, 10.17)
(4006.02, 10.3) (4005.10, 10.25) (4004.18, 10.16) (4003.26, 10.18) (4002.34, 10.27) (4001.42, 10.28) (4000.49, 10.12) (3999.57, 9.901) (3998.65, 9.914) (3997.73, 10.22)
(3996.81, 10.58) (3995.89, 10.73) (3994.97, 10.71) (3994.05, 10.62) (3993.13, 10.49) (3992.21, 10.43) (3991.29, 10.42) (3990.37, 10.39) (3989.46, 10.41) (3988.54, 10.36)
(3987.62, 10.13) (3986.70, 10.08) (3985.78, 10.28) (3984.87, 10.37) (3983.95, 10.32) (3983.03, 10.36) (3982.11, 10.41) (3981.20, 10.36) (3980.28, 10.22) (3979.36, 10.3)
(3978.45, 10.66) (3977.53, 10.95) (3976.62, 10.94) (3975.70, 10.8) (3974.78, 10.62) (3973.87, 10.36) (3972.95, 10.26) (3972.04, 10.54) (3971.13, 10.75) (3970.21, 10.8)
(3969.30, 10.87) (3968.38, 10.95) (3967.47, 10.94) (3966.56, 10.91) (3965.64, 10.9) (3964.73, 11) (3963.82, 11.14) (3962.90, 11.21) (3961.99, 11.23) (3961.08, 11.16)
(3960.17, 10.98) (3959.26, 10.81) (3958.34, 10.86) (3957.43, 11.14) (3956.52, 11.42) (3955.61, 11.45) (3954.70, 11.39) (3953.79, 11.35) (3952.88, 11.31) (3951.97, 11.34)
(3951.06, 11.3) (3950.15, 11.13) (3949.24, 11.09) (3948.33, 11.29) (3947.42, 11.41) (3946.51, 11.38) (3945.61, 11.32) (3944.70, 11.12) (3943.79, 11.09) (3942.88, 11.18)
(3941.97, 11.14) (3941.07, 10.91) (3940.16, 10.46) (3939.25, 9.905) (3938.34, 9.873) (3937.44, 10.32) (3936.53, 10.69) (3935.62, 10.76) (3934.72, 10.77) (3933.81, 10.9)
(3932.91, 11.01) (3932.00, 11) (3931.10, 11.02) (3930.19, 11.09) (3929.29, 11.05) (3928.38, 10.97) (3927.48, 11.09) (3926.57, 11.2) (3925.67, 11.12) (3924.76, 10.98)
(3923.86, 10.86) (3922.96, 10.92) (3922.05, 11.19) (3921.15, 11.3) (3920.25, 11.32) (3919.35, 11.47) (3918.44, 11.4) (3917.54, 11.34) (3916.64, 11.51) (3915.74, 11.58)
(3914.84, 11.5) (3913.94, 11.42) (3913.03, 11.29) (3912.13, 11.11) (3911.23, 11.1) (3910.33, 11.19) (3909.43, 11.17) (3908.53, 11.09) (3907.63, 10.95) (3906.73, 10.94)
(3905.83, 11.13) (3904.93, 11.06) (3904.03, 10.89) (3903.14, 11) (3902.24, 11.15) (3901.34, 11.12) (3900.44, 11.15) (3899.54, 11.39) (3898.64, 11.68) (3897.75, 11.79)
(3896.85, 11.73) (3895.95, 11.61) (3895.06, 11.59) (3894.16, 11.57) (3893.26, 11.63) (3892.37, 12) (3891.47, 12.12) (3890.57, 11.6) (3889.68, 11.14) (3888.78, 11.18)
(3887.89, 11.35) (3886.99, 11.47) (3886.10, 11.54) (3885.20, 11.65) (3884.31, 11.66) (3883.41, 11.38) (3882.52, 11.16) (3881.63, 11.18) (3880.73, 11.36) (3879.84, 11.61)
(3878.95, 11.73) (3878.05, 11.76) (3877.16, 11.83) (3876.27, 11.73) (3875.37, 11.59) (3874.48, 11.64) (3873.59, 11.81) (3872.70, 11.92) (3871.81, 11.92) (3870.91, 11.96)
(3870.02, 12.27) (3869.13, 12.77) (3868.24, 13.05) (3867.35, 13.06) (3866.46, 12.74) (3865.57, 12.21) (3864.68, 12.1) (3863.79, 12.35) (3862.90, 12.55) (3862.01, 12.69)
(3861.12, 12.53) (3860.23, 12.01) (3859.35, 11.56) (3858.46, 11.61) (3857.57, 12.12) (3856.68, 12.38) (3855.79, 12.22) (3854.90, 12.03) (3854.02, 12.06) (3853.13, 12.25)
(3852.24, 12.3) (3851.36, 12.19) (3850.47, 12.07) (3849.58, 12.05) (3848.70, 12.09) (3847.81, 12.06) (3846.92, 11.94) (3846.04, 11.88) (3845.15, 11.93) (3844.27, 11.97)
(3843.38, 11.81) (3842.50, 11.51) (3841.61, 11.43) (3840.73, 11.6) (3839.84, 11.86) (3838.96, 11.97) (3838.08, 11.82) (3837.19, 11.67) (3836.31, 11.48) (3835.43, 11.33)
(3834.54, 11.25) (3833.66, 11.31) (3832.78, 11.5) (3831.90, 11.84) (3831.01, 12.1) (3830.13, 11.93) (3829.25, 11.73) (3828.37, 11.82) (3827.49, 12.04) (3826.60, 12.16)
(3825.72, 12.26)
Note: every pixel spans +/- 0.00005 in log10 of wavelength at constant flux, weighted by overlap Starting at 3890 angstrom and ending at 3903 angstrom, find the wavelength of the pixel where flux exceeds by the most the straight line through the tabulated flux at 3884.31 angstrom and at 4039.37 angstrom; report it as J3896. 3891.47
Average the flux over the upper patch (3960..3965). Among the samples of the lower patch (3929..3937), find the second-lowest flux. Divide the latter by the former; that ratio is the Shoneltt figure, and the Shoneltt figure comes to 0.97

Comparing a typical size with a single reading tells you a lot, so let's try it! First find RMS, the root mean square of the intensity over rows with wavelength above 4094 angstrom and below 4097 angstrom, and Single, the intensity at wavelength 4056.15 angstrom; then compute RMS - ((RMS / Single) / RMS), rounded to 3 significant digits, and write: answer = 10.6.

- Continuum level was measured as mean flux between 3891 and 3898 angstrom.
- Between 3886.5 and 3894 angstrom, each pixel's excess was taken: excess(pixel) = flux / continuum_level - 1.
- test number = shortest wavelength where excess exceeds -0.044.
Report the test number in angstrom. 3886.99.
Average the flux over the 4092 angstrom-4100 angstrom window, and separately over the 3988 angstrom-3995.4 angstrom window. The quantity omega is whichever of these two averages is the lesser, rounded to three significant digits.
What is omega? 10.4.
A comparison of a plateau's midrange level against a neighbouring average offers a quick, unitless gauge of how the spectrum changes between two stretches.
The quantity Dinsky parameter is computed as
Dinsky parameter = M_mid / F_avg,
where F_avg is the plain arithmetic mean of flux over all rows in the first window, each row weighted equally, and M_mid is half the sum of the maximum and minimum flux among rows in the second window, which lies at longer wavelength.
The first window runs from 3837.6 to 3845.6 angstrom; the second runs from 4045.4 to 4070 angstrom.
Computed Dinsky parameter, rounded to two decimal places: 0.83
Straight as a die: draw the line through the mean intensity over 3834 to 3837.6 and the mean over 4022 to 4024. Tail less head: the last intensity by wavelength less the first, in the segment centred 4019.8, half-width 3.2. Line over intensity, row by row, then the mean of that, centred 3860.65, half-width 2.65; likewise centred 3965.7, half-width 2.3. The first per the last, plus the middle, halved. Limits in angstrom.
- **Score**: 0.61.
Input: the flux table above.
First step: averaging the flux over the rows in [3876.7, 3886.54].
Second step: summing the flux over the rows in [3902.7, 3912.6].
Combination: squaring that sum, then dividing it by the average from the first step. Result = 1283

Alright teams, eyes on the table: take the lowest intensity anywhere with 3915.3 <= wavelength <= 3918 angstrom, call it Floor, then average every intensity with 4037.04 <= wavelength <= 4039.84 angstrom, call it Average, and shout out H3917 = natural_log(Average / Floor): -0.095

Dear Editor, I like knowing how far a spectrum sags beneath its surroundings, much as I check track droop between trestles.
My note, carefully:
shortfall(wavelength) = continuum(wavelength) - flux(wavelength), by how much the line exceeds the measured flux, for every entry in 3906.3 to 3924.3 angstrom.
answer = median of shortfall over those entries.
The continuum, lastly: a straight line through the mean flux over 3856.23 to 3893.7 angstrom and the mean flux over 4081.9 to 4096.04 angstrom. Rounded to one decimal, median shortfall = 0.4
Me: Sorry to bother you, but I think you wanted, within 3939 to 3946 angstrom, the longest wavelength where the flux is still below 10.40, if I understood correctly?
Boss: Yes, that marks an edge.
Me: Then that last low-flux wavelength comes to 3939.25 angstrom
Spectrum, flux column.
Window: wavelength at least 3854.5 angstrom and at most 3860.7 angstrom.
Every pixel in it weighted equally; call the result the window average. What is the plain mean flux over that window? 12.0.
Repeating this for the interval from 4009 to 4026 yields 9.9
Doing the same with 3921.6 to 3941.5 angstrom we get 10.8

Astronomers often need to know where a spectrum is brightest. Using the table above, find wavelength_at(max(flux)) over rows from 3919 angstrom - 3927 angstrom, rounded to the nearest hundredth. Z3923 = 3919.35 angstrom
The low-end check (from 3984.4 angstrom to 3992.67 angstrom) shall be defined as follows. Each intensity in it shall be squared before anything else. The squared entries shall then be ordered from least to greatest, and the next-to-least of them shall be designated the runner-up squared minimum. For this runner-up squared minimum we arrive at 103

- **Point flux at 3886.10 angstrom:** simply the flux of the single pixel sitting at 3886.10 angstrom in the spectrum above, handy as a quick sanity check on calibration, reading 11.54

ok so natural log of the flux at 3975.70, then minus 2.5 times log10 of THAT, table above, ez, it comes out -0.94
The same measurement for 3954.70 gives -0.97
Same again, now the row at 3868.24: -1.02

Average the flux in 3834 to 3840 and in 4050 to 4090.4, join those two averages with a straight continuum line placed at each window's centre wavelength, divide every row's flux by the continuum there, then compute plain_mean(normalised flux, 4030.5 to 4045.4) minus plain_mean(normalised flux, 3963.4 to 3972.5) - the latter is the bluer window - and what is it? -0.05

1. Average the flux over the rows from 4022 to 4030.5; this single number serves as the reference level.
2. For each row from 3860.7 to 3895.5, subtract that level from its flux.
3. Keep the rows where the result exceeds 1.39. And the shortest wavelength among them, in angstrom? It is 3861.12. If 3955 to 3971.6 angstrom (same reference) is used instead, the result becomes 3955.61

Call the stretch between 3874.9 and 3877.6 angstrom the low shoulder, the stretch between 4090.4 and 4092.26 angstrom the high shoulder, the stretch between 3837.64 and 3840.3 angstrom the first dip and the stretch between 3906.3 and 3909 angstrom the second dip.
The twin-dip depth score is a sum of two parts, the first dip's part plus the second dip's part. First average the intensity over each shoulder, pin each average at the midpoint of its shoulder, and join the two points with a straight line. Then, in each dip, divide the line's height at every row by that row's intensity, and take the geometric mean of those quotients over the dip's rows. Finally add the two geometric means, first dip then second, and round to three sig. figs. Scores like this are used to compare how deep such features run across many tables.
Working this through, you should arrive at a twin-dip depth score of 2.05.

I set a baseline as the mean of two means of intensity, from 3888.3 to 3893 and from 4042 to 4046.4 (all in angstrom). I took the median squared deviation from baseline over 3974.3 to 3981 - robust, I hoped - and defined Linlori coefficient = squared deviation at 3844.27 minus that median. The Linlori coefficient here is 1.8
